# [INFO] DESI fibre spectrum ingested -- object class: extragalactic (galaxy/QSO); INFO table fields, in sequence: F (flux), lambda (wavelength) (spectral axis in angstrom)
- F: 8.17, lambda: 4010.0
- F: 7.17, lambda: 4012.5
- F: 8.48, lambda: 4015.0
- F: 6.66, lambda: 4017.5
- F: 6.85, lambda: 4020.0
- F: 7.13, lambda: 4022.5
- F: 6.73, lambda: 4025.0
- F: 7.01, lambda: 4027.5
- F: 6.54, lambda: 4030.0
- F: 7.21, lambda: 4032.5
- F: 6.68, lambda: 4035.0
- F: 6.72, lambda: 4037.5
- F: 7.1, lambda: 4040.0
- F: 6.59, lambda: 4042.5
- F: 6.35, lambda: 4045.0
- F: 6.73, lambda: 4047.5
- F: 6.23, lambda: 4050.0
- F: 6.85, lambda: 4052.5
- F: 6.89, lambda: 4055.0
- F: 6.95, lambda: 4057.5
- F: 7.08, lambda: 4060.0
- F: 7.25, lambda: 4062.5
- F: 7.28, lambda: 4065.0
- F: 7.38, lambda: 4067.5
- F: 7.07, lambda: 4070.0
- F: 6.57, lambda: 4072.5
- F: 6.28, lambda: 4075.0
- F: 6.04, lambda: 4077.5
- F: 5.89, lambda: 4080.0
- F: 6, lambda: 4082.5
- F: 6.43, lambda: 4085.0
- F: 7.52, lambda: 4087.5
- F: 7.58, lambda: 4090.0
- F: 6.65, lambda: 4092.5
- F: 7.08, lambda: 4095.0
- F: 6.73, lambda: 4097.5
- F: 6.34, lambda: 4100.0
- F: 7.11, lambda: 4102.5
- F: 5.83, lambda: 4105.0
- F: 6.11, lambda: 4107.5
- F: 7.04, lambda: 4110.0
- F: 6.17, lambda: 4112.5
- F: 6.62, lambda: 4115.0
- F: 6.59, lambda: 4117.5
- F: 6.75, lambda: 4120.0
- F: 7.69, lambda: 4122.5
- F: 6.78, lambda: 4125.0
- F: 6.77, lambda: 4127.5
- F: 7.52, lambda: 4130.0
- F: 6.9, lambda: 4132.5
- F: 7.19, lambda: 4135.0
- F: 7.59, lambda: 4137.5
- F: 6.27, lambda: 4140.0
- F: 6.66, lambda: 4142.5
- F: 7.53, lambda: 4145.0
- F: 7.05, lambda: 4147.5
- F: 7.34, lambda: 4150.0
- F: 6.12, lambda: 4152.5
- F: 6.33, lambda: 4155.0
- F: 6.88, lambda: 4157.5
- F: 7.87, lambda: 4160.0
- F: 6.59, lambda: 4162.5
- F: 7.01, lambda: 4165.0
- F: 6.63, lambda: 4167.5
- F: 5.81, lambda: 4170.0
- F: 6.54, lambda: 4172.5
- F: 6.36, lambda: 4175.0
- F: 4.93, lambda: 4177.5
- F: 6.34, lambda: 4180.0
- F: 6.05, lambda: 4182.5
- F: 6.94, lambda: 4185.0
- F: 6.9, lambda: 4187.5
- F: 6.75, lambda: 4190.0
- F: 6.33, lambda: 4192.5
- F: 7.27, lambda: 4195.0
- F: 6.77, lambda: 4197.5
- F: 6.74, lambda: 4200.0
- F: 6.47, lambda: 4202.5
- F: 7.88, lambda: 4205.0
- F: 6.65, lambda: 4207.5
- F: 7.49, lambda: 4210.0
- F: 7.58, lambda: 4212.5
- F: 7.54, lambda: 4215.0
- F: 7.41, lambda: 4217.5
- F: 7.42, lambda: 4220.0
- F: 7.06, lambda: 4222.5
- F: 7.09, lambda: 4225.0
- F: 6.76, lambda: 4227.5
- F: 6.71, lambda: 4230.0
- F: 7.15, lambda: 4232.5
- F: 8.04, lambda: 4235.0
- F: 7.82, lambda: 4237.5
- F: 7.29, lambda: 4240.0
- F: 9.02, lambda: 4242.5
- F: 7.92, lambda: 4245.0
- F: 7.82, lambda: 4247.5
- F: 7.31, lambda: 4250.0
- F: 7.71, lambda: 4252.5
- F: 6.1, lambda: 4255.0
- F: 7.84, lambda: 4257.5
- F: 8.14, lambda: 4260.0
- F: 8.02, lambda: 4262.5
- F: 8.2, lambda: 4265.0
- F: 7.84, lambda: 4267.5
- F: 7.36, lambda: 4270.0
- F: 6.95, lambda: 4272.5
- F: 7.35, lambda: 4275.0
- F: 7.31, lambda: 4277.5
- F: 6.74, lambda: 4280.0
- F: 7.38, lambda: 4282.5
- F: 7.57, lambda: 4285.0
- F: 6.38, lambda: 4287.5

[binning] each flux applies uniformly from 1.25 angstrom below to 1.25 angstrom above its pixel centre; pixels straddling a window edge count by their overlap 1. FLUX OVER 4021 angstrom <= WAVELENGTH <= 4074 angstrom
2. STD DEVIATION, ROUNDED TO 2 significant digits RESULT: 0.31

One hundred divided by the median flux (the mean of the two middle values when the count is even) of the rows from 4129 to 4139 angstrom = 13.6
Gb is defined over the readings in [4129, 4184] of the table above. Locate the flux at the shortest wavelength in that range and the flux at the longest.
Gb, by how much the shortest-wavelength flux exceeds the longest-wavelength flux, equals 1.5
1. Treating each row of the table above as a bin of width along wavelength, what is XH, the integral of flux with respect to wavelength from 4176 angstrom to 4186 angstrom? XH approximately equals 61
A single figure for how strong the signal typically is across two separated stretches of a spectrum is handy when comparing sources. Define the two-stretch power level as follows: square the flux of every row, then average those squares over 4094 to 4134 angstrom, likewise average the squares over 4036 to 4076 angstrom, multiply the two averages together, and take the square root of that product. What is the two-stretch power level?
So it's 46.3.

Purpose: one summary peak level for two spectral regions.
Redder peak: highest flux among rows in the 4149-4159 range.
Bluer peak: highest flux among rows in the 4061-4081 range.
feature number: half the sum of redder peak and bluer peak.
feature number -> 7.36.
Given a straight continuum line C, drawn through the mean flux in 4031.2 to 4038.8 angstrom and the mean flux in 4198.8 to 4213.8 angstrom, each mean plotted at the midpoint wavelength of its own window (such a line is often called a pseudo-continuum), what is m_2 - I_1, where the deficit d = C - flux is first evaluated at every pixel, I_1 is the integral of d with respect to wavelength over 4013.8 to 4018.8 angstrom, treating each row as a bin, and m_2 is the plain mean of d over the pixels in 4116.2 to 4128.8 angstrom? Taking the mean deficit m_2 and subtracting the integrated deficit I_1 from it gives 3.7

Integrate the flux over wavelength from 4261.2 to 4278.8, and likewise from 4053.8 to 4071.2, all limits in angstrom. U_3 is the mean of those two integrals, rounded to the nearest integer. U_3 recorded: 129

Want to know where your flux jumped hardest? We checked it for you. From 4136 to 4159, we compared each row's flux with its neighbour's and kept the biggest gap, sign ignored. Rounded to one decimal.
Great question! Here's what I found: 1.3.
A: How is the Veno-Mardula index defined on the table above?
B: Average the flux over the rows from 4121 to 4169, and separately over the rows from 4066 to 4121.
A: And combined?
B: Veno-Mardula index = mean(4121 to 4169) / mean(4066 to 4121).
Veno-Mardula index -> 1.05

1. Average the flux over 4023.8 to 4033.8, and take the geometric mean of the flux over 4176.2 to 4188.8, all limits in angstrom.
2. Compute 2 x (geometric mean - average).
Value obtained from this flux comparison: -1.4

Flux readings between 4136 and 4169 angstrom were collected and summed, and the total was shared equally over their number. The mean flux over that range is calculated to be 6.91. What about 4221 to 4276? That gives 7.52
